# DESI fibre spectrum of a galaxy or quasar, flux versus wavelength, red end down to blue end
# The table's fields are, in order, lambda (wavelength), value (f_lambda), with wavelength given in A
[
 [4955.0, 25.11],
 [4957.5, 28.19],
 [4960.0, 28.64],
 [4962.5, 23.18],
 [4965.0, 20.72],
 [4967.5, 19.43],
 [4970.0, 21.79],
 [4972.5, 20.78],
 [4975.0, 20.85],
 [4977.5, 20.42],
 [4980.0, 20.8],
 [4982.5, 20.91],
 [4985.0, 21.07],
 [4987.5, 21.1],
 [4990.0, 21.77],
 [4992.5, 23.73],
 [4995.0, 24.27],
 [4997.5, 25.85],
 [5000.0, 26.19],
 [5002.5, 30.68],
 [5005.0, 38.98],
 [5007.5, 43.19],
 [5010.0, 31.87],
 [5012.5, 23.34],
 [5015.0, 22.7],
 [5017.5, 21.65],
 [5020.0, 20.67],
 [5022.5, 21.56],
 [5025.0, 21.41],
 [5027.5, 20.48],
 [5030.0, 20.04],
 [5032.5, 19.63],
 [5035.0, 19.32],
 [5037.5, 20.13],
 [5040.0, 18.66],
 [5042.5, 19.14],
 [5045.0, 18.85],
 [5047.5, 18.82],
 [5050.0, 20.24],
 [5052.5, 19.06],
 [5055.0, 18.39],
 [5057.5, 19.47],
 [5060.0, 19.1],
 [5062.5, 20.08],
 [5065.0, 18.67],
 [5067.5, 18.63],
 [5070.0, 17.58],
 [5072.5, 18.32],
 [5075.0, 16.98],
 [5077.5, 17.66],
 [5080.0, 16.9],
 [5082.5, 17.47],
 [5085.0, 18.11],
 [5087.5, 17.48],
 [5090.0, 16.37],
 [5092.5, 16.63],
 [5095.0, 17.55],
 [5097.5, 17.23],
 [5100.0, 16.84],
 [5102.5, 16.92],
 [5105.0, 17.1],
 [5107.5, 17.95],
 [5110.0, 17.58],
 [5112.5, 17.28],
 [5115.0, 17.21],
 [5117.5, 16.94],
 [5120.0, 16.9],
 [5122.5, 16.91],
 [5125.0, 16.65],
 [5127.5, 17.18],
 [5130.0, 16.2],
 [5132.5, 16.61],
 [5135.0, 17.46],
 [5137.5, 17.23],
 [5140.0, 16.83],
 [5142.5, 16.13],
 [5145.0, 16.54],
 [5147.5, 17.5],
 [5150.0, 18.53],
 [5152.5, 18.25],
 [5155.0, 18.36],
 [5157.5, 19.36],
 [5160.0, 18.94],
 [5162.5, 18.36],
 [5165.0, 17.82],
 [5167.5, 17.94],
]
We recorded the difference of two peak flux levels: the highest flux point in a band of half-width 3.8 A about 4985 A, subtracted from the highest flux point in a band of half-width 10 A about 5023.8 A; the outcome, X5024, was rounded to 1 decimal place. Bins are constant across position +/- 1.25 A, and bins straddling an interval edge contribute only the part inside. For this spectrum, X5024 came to 1.6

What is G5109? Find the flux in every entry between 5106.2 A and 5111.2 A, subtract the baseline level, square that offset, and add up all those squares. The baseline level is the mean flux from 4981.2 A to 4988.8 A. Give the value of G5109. 21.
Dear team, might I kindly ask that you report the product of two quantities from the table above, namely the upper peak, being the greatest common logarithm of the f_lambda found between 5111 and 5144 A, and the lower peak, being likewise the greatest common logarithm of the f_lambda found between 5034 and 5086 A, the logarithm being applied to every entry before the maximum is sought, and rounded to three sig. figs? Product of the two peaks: 1.62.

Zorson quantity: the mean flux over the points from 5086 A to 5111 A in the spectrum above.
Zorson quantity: 17.2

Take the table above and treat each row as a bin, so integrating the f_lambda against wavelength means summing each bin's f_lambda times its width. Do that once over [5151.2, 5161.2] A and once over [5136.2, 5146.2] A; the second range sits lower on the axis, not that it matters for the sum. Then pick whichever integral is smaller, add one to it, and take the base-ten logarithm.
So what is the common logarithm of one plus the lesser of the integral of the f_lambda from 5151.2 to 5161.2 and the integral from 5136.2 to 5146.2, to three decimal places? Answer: 2.225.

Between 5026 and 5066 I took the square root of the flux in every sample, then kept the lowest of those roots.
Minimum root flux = 4.29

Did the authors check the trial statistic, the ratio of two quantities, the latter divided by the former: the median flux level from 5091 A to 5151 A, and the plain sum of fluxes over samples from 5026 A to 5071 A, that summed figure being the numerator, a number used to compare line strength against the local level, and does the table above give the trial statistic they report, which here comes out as 20.3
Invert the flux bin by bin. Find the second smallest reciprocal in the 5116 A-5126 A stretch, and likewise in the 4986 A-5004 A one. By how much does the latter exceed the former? -0.021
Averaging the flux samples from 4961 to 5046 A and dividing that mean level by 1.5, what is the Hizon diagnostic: 15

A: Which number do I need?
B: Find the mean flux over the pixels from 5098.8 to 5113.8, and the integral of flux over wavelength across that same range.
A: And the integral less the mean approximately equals 242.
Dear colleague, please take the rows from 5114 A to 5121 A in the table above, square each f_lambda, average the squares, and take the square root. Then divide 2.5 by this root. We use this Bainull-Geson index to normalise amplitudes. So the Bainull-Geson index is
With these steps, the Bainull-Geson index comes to 0.147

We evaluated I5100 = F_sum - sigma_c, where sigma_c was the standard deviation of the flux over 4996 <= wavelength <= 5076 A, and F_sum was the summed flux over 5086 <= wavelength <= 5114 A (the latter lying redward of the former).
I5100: 183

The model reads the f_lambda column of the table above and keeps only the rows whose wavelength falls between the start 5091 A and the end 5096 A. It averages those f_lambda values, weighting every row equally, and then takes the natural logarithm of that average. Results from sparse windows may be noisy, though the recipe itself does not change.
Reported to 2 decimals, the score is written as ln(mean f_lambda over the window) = 2.84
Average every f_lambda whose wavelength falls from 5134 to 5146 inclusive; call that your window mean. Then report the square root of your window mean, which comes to 4.10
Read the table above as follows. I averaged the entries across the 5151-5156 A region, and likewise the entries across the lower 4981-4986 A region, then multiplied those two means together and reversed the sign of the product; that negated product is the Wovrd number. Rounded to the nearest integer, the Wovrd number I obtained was -384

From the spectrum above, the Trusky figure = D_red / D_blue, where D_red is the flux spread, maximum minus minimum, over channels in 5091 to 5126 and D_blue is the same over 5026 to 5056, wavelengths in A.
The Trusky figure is 0.6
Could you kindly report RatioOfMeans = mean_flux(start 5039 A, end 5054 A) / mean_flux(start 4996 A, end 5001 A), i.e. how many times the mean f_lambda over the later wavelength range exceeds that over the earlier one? 0.74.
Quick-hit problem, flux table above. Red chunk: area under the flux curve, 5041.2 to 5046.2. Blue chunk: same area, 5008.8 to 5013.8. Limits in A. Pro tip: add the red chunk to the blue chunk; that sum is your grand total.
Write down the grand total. 233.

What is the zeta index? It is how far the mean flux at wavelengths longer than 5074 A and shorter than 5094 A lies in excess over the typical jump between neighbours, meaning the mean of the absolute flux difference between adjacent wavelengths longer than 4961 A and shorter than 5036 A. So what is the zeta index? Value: 15.3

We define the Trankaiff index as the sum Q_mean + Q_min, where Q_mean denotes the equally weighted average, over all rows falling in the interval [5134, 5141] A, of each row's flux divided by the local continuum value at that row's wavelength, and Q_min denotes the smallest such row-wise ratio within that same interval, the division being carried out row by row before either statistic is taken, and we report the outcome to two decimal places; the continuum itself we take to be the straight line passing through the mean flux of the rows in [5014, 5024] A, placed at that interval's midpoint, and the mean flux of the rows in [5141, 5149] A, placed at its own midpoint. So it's 2.00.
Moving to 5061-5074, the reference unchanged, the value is 1.84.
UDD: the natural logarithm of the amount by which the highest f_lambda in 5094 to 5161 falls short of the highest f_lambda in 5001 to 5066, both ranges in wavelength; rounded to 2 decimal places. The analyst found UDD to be 3.17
